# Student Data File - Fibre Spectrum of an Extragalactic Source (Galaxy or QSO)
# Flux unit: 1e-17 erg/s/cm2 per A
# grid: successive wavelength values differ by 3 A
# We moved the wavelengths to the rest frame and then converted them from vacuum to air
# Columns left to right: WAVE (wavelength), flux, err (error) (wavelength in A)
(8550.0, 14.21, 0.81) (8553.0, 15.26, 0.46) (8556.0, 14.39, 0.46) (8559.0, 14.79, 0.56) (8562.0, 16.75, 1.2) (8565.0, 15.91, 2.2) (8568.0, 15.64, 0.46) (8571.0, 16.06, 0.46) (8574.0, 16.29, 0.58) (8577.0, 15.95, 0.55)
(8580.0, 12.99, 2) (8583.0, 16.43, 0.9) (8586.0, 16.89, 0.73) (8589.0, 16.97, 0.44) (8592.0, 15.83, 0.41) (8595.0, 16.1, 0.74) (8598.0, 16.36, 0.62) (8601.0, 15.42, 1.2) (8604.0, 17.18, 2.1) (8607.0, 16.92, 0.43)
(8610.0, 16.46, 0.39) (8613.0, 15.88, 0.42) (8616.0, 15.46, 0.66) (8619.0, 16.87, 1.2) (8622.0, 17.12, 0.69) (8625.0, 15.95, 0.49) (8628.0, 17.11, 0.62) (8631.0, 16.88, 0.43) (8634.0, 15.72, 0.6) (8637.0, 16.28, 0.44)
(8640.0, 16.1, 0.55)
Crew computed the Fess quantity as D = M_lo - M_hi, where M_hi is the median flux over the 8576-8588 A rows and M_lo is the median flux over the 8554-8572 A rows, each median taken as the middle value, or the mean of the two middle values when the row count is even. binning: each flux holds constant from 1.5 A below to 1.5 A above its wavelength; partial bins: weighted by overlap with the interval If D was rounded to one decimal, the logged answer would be -0.4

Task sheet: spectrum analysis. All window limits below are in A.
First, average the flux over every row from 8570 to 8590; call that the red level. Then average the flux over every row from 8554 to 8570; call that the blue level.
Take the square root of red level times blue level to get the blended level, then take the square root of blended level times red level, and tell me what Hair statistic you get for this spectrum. 15.8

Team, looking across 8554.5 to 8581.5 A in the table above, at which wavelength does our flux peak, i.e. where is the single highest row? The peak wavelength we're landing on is 8562.0 A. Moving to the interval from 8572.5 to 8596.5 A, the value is 8589.0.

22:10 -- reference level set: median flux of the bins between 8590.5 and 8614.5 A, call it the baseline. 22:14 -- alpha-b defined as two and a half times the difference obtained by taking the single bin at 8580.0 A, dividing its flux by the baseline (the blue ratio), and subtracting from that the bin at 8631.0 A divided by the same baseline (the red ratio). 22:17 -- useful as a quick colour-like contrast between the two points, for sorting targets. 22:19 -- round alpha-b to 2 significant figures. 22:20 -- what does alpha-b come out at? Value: -0.60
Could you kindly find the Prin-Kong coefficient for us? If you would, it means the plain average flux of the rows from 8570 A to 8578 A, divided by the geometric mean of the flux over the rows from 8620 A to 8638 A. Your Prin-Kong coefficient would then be 0.976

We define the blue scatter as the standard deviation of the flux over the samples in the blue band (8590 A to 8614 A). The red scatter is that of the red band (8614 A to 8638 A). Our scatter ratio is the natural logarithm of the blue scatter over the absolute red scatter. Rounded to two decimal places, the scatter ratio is -0.12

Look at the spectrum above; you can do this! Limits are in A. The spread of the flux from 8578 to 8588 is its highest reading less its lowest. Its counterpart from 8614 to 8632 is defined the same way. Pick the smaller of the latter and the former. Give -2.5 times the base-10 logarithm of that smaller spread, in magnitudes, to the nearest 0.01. -0.55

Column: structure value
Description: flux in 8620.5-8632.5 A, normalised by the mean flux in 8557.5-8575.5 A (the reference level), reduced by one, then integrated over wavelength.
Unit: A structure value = 0.6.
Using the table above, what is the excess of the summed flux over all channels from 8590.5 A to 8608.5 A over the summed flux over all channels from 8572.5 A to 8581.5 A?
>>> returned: 53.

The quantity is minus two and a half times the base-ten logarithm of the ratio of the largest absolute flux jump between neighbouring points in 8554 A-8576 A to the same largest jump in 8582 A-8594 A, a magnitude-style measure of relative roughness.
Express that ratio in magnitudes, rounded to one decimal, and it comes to -0.6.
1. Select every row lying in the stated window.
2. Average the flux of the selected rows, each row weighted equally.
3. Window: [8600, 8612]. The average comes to 16.5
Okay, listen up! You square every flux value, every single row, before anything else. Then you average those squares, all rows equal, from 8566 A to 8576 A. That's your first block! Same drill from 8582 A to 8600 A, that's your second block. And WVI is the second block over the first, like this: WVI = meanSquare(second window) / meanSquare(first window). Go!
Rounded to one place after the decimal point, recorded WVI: 1.1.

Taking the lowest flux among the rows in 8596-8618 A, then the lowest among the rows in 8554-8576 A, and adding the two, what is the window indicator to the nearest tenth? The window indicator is 29.8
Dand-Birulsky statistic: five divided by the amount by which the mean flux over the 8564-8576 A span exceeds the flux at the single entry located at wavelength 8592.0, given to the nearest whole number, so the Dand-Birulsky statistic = 34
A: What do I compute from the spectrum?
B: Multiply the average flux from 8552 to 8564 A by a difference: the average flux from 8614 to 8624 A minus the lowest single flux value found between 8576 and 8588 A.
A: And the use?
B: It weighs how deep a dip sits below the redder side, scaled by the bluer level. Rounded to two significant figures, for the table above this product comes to 53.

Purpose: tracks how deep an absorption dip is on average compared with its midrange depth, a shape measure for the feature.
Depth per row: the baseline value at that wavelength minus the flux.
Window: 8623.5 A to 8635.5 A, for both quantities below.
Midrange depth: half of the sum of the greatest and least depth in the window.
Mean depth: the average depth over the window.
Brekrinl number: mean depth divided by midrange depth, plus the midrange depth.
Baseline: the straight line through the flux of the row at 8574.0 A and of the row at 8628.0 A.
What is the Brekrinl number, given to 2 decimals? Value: 1.71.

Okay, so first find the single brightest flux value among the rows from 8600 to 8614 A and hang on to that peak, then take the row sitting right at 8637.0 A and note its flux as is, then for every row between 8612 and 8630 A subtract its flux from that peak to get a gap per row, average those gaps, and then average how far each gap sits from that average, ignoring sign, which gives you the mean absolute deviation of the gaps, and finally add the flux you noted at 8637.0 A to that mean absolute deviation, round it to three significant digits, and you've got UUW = 16.9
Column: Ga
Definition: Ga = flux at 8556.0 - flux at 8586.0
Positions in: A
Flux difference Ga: -2.5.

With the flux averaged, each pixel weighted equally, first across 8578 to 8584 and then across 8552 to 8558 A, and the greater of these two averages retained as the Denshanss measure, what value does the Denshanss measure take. 14.8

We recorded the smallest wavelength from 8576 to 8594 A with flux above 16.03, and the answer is 8583.0 A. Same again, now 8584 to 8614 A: 8586.0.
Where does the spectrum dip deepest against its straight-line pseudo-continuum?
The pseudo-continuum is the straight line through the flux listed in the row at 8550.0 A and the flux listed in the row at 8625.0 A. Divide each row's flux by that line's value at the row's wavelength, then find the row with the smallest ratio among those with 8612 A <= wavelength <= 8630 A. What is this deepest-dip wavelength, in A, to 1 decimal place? 8616.0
